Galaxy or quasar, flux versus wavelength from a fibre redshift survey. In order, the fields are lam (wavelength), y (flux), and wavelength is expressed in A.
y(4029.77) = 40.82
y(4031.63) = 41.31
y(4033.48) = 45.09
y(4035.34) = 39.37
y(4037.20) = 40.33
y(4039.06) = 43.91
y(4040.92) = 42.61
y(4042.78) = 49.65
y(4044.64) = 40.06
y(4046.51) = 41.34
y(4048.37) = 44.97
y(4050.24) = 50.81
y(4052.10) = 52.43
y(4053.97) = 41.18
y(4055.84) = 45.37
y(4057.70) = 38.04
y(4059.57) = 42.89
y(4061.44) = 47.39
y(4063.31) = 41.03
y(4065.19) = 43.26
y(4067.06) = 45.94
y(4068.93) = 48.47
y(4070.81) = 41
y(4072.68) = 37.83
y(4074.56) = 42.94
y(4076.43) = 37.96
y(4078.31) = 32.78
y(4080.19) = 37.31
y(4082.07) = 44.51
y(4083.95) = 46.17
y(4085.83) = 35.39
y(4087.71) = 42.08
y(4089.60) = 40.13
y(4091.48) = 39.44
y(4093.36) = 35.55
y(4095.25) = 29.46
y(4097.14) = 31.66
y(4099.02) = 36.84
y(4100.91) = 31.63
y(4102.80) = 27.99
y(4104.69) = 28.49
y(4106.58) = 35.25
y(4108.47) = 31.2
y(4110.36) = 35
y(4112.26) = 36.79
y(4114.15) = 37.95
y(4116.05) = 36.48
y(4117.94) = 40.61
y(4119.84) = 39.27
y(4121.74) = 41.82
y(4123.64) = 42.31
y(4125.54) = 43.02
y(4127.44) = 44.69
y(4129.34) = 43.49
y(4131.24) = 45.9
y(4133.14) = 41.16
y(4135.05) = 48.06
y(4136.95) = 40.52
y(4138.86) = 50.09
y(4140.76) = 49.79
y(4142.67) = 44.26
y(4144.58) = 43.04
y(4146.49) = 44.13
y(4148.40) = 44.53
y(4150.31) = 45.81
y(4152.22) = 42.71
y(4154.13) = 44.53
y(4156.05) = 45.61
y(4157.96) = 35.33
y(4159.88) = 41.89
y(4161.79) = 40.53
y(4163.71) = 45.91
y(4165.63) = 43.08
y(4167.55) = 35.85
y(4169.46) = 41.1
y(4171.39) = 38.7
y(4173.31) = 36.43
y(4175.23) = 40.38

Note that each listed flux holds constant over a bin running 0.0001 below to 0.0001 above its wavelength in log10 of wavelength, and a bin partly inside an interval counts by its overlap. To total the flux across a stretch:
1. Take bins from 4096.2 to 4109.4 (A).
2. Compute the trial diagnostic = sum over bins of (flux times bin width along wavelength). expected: 421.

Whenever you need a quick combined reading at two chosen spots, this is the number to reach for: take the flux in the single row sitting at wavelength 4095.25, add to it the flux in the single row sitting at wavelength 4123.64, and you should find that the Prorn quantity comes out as 72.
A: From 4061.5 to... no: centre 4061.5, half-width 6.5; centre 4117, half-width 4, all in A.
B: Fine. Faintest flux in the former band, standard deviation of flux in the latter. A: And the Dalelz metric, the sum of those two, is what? 40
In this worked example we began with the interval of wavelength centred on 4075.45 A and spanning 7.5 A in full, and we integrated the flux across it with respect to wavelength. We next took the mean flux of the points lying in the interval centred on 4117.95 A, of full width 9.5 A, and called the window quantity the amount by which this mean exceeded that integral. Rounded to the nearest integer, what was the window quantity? -245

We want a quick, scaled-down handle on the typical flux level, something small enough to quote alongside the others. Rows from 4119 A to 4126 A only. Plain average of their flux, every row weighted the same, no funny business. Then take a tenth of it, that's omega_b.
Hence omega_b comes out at 4.2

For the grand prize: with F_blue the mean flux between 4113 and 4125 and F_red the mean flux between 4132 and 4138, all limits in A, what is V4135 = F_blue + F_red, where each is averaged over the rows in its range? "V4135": 83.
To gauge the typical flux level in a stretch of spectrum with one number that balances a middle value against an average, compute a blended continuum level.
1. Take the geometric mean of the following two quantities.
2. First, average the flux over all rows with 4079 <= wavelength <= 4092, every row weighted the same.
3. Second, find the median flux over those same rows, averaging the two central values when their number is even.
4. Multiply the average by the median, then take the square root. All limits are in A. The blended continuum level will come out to 40.4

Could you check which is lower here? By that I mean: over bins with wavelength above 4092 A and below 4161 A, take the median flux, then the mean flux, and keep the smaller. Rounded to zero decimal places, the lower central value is 40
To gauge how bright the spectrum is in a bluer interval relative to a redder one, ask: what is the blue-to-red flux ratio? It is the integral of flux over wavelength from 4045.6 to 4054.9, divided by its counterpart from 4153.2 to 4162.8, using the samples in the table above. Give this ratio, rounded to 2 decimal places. 1.08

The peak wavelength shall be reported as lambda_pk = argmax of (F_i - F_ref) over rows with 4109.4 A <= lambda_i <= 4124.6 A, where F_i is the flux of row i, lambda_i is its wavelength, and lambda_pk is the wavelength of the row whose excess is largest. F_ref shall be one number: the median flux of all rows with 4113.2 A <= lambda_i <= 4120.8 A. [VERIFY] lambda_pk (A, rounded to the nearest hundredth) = 4123.64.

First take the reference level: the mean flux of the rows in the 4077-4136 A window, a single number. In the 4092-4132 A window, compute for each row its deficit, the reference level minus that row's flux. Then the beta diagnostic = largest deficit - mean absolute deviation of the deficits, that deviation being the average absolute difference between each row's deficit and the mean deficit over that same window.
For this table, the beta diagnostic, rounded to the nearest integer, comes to 6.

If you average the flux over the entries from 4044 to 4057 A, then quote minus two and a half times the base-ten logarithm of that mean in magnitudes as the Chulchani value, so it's -4.14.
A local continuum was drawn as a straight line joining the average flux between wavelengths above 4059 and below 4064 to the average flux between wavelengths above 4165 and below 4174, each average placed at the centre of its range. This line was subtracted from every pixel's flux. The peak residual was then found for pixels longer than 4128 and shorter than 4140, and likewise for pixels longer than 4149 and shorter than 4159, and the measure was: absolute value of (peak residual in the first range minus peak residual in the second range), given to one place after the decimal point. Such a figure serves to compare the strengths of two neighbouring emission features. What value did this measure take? 3.7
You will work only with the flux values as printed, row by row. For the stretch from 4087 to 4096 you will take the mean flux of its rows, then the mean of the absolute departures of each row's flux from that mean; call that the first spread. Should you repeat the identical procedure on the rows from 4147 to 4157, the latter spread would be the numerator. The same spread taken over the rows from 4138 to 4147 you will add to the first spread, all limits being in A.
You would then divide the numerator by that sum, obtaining 0.1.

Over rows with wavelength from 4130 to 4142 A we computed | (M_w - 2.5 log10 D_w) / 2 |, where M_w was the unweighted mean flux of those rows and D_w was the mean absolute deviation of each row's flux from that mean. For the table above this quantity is 22.3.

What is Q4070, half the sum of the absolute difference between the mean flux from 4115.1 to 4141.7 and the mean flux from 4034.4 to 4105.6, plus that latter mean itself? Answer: 21.7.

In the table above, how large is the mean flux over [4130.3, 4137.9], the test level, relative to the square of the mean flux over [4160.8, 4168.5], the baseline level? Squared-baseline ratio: 0.0257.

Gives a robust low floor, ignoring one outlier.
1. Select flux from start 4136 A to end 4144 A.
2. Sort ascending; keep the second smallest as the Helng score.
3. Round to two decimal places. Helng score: 44.26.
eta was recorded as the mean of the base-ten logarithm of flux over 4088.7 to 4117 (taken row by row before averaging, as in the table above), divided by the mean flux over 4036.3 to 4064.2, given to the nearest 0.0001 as 0.0347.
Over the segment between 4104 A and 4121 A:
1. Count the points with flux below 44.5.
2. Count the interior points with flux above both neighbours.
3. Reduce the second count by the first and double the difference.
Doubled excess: -12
